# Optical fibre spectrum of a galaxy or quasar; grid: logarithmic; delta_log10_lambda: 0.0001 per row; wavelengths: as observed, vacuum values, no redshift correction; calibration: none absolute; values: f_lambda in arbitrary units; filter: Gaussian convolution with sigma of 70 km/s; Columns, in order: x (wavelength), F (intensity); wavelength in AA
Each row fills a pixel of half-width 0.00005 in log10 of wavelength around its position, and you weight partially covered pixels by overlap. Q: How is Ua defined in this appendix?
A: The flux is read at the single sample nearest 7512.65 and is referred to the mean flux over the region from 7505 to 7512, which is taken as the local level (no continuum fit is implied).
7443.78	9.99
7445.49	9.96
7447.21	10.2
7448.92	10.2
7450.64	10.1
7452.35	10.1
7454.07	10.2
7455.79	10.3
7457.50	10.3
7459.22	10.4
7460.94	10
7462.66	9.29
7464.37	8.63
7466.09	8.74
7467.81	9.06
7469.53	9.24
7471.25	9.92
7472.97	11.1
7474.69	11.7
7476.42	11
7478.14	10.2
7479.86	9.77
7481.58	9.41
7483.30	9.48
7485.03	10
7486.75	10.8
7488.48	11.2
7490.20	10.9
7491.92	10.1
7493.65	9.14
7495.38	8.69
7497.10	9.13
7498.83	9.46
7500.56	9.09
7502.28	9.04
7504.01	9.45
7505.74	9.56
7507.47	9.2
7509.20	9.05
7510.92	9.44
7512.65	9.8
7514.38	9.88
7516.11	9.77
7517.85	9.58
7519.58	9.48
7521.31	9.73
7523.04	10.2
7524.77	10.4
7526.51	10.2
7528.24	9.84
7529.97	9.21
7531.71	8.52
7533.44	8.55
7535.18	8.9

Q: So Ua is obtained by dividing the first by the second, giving 1.05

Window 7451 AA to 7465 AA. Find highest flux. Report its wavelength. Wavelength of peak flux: 7459.22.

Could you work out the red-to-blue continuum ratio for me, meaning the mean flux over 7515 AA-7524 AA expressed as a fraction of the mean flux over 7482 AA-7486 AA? 1.00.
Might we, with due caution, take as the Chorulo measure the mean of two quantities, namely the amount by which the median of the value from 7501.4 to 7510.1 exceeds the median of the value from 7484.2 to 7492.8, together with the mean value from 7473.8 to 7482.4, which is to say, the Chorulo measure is 4.4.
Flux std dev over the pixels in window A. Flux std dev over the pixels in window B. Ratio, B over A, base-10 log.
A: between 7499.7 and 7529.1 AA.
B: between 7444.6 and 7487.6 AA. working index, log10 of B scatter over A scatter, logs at 0.25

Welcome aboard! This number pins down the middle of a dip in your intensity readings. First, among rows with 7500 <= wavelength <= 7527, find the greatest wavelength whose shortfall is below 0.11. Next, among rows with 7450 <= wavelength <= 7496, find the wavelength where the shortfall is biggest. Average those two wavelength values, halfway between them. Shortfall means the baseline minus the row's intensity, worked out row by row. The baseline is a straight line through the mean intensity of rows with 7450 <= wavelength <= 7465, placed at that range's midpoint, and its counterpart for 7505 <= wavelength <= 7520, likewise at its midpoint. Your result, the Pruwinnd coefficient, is 7495.4 AA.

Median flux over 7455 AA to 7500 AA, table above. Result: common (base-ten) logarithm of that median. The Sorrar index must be 1.00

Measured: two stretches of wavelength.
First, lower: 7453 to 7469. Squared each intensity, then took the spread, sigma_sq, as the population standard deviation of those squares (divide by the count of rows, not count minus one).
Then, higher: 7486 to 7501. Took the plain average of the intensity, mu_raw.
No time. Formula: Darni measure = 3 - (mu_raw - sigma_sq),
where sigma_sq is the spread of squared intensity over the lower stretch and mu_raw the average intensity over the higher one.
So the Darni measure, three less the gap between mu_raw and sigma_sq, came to 6.2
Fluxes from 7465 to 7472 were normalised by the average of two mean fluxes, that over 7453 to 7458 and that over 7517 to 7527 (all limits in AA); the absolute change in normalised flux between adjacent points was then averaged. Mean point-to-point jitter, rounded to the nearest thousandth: 0.039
